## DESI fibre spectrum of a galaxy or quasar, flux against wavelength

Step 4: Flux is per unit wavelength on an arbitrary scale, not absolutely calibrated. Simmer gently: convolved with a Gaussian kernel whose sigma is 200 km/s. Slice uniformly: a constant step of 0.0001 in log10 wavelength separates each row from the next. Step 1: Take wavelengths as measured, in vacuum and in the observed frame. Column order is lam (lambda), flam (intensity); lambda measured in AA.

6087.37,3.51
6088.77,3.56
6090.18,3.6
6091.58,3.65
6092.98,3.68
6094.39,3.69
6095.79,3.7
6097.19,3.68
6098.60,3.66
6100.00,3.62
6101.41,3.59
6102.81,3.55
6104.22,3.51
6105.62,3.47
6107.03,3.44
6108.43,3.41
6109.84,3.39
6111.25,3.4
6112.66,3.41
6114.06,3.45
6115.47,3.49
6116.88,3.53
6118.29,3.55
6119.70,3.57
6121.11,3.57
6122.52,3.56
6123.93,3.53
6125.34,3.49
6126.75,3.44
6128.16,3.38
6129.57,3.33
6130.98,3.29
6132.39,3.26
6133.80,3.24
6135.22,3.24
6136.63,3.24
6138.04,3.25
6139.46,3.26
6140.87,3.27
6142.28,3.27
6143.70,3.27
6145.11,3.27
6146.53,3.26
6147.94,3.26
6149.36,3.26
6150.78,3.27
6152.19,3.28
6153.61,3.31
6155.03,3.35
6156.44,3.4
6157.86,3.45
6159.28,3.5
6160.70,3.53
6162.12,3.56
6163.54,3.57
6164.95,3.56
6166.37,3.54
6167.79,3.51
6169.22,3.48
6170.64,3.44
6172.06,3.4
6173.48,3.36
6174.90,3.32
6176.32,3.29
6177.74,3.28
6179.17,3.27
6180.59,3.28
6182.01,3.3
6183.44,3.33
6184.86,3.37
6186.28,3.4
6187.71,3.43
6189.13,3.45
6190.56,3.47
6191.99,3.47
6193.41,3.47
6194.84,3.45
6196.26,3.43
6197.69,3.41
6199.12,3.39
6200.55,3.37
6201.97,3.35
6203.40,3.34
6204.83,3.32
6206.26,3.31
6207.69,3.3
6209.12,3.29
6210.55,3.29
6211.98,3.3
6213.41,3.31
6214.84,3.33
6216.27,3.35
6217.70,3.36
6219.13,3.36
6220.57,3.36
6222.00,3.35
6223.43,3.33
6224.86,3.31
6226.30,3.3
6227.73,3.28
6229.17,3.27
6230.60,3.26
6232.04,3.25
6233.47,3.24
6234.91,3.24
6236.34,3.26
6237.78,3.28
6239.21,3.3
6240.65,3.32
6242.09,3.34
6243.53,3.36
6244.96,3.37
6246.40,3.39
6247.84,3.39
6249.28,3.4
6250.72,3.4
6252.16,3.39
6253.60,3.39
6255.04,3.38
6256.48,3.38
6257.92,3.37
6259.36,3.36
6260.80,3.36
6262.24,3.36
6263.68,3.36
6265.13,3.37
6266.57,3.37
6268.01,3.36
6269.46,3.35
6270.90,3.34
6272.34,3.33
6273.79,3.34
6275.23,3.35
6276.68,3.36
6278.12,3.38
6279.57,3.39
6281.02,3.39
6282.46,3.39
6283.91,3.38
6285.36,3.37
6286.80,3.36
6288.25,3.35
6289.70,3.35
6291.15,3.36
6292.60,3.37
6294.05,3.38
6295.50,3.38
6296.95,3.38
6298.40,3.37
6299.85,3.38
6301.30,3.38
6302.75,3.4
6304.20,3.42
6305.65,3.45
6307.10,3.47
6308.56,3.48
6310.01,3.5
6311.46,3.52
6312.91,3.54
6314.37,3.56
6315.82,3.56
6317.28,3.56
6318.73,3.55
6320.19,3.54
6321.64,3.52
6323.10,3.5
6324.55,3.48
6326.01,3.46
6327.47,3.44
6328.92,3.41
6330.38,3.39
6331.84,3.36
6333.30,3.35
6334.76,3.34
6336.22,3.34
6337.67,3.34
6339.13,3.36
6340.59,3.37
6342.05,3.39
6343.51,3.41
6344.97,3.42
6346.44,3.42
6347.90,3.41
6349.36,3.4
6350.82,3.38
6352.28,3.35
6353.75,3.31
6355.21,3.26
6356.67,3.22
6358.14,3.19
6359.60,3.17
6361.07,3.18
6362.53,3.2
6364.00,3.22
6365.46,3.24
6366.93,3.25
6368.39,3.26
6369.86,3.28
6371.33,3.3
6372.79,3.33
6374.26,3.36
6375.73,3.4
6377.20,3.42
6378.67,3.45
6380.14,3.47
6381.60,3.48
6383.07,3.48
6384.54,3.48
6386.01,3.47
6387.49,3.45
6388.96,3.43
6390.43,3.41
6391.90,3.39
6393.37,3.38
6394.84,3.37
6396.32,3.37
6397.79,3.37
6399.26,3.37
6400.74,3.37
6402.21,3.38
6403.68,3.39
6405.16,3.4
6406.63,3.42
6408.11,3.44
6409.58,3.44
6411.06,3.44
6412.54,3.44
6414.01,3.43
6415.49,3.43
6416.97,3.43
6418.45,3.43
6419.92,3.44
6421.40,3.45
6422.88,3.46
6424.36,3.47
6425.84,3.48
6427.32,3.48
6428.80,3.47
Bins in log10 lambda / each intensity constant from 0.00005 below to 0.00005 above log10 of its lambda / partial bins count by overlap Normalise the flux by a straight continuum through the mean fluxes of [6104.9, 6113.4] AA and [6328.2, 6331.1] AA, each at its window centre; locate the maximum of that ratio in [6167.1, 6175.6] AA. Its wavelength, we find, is 6167.79 AA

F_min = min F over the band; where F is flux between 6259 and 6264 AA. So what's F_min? 3.36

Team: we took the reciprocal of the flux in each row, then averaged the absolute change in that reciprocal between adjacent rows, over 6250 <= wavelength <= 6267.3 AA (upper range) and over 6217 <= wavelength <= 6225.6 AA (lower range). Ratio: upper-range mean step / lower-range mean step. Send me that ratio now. 0.44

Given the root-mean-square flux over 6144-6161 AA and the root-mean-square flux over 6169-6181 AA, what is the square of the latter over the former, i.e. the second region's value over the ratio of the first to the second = 3.35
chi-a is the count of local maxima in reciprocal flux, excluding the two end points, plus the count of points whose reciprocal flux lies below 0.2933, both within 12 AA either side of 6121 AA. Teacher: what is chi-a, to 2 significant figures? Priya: 11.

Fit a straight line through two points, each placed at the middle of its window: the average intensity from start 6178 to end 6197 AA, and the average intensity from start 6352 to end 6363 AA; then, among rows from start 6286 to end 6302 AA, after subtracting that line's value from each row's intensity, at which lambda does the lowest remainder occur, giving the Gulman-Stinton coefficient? 6288.25 AA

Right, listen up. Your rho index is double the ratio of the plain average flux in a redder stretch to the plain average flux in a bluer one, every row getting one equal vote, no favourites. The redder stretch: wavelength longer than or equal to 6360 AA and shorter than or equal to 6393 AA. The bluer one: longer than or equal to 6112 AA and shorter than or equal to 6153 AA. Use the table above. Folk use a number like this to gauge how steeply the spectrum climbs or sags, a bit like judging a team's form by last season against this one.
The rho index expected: 2.00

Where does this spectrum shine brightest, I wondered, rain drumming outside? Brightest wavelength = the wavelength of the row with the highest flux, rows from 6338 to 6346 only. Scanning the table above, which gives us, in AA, 6344.97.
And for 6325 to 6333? 6326.01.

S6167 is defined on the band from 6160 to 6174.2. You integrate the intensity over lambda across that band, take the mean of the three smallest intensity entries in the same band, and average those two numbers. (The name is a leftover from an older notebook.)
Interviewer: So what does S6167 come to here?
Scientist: 26.5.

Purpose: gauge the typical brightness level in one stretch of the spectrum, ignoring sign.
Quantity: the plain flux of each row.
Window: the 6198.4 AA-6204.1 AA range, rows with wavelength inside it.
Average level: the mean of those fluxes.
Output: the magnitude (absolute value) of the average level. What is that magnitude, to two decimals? 3.36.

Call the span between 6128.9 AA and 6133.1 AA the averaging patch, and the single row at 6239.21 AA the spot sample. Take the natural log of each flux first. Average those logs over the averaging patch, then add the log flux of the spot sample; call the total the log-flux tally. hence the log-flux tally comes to 2.39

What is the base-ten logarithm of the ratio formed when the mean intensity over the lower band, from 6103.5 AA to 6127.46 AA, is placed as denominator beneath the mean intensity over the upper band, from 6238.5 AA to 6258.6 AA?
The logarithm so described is -0.014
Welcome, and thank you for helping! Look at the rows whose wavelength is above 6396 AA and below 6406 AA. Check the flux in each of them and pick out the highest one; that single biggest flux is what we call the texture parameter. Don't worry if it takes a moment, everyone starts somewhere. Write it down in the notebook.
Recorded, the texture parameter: 3.4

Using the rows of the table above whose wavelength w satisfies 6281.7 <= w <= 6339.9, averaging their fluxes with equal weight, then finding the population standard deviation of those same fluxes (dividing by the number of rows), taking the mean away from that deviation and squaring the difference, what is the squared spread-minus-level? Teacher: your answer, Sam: 11.2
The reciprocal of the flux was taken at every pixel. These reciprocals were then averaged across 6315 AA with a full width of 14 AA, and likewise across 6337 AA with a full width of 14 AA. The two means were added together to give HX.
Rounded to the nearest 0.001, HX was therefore 0.580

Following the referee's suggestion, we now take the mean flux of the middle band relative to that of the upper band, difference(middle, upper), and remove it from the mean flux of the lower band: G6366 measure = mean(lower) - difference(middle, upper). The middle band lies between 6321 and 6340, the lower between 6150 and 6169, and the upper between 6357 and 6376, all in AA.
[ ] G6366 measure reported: 3.30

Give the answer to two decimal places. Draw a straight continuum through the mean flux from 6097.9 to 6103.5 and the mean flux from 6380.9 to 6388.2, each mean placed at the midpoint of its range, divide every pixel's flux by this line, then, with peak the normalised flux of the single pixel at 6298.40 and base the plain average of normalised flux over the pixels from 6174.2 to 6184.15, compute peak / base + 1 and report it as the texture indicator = 2.04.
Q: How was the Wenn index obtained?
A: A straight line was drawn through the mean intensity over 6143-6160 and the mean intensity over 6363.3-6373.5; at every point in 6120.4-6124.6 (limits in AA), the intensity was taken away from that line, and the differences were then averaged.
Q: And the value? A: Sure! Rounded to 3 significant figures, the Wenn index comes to -0.223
